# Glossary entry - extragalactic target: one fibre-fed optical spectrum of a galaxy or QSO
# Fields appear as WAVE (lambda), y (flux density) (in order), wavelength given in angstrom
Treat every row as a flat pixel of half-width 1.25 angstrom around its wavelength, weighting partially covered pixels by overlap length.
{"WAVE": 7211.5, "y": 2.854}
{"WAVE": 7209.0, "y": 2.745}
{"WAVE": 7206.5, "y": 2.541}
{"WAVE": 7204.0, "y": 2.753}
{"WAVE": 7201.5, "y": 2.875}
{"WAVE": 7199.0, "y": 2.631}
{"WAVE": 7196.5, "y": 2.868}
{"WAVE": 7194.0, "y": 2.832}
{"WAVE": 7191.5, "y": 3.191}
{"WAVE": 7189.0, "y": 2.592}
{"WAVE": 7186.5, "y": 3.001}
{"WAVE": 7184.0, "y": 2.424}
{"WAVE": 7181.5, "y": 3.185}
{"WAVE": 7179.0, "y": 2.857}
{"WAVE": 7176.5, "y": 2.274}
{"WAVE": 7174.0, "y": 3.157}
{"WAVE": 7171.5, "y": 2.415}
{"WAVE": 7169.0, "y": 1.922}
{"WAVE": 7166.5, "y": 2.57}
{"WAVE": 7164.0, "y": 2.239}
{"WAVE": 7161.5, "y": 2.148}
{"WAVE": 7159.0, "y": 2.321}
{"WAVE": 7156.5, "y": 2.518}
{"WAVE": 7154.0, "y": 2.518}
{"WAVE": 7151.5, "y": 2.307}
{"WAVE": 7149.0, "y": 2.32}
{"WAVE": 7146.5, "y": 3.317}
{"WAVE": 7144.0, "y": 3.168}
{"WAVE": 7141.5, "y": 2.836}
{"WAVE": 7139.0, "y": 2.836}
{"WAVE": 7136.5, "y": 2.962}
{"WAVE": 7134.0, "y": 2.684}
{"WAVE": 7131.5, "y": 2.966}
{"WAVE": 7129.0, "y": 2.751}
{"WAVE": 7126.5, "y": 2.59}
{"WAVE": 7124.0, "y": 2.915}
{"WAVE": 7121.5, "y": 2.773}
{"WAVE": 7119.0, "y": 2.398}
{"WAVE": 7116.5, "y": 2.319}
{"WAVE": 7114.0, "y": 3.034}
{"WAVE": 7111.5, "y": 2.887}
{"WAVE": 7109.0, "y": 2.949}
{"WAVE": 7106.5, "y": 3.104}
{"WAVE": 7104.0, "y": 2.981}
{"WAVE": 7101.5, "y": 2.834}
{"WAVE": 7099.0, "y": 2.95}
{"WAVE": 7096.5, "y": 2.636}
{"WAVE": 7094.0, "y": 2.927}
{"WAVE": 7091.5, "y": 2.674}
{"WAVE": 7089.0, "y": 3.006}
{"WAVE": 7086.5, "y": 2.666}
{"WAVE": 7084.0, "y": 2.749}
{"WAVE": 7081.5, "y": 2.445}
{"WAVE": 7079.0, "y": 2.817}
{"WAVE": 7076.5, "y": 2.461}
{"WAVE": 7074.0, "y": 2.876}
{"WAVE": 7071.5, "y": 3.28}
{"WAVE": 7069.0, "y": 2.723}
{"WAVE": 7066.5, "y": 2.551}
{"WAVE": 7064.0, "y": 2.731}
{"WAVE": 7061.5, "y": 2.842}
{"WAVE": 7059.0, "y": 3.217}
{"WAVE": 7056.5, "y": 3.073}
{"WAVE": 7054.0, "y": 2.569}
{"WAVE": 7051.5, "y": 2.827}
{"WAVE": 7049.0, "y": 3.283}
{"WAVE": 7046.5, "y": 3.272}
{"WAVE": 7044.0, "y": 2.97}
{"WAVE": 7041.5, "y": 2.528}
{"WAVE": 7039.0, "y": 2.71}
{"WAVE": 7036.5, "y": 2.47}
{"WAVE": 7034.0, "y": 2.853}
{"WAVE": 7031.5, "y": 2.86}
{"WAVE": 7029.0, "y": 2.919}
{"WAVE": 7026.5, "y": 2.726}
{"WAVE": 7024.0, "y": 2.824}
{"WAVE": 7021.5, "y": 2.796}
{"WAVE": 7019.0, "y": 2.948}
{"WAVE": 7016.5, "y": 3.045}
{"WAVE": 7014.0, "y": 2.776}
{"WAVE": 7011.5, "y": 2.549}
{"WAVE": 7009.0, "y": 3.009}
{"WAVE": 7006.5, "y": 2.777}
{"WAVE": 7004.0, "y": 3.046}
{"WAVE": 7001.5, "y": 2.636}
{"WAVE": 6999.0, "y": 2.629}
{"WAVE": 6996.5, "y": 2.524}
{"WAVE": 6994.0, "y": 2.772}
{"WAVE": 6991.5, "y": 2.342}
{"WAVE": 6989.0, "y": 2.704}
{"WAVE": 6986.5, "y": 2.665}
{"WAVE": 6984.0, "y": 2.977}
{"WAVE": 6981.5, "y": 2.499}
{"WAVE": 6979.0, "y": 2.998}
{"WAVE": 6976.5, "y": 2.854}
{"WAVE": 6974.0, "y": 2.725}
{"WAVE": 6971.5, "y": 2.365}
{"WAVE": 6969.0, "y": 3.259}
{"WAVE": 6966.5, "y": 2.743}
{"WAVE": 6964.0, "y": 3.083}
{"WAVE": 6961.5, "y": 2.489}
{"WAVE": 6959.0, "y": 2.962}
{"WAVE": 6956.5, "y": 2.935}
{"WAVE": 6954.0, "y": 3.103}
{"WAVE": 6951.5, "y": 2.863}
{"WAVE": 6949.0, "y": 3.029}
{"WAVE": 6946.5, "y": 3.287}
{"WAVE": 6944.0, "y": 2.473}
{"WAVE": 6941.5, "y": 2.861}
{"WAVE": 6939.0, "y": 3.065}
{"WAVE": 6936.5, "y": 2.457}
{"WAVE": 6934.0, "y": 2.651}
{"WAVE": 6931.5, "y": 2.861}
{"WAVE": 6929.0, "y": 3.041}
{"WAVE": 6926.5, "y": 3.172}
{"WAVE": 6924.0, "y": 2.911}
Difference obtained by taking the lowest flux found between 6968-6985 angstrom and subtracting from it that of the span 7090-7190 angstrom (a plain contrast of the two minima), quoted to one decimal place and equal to 0.4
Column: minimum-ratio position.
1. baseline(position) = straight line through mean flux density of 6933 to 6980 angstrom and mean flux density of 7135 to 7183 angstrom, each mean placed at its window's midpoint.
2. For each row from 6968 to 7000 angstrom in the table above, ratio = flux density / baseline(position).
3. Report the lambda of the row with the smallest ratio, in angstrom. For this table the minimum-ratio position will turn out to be 6991.5 angstrom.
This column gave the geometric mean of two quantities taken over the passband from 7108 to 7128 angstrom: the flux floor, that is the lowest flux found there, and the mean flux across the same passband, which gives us 2.52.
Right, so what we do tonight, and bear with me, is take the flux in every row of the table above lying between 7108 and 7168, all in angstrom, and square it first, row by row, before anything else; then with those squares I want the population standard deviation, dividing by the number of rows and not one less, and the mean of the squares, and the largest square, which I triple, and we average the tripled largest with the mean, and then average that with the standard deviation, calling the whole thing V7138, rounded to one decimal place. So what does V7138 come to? 10.9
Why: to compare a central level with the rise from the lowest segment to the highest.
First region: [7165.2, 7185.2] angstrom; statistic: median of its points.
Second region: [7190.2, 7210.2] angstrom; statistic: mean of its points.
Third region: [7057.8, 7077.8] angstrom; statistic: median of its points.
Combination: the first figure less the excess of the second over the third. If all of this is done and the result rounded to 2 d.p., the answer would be 2.48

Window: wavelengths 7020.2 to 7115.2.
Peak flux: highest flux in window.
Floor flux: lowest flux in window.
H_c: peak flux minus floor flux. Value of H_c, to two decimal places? 0.84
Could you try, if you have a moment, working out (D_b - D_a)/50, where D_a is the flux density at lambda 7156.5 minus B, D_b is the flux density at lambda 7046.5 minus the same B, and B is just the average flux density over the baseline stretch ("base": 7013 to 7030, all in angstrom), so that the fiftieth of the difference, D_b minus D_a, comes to 0.015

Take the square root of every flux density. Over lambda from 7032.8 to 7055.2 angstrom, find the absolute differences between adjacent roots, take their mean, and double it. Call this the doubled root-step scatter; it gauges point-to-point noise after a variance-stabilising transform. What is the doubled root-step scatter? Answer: 0.170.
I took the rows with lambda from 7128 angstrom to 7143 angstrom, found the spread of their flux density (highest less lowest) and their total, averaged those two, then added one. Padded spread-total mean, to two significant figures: 9.7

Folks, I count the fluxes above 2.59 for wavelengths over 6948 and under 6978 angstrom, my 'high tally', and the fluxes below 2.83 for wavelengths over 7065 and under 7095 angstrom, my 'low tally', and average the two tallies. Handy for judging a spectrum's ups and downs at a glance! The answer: 9.0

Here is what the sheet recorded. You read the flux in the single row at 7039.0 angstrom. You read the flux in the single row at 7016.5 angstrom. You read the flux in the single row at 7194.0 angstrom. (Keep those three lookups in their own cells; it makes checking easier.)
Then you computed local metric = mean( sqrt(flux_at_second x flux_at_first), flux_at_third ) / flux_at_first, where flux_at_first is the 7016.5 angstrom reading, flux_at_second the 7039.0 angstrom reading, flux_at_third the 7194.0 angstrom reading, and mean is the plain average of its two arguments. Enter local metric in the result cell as 0.94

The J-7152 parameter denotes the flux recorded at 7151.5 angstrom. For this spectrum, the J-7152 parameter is 2.307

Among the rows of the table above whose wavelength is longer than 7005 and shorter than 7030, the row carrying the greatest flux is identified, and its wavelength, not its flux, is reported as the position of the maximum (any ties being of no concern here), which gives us 7016.5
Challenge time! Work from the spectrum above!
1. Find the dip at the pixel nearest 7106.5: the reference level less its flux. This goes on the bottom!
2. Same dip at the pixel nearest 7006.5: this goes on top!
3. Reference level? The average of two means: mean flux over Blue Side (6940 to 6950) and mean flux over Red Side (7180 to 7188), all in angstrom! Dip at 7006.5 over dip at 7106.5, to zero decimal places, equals -1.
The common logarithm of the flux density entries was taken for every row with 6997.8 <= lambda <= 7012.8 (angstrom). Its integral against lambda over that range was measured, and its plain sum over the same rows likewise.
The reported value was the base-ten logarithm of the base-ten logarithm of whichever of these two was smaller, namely -0.4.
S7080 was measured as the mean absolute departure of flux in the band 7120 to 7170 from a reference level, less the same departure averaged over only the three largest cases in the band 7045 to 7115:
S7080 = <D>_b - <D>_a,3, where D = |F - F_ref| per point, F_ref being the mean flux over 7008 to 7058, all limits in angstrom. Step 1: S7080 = -0.10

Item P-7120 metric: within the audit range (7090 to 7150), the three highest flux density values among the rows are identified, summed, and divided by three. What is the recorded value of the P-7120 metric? 3.20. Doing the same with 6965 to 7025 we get 3.12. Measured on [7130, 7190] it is 3.22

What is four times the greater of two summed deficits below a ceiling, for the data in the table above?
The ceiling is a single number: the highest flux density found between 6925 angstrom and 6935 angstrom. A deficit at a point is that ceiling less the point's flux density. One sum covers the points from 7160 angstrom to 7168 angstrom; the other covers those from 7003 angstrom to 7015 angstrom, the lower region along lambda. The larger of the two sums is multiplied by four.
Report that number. 10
